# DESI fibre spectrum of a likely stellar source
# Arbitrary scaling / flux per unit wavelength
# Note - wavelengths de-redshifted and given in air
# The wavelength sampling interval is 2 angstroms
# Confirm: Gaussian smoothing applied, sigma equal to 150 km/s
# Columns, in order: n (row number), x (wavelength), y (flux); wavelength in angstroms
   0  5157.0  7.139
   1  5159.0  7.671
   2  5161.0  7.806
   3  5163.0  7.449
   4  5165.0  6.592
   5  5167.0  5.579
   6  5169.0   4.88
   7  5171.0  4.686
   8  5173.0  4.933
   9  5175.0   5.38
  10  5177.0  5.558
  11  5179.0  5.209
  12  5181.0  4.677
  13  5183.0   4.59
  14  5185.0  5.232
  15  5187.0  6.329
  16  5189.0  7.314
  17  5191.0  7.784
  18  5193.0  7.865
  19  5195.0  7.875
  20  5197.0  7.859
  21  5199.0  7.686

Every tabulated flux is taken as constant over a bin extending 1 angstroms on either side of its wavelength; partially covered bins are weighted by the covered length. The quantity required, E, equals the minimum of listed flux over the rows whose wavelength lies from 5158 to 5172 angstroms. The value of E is 4.686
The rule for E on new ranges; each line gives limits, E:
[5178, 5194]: 4.59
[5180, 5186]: 4.59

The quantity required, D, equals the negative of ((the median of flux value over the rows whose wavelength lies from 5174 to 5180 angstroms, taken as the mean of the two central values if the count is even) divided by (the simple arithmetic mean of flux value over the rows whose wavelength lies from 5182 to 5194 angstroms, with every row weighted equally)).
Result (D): -0.83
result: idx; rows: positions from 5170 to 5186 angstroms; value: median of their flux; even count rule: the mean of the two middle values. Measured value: 5.1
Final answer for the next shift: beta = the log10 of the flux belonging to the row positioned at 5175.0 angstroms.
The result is 0.73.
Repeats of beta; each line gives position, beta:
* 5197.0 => 0.90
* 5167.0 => 0.75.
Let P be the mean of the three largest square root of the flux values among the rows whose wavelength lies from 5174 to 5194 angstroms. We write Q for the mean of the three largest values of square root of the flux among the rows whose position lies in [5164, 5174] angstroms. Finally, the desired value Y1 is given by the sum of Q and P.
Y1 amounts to 5.15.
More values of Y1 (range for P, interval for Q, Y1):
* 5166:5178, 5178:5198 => 5.15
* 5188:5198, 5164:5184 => 5.23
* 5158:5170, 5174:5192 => 5.43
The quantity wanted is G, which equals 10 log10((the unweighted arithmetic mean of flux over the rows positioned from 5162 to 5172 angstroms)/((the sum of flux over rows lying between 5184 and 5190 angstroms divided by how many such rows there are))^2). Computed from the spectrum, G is -8.3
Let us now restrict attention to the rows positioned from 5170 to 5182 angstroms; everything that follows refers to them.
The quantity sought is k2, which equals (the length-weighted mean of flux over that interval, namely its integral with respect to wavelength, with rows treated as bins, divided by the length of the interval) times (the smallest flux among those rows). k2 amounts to 24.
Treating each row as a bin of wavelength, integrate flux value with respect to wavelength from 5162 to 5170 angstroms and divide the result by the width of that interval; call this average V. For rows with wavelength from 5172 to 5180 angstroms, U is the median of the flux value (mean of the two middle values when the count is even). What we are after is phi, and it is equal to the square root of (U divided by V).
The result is 0.93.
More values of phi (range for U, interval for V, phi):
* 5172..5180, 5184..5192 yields 0.89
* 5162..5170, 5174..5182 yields 1.08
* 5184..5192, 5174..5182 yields 1.14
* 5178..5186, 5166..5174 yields 0.99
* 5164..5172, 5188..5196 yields 0.82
